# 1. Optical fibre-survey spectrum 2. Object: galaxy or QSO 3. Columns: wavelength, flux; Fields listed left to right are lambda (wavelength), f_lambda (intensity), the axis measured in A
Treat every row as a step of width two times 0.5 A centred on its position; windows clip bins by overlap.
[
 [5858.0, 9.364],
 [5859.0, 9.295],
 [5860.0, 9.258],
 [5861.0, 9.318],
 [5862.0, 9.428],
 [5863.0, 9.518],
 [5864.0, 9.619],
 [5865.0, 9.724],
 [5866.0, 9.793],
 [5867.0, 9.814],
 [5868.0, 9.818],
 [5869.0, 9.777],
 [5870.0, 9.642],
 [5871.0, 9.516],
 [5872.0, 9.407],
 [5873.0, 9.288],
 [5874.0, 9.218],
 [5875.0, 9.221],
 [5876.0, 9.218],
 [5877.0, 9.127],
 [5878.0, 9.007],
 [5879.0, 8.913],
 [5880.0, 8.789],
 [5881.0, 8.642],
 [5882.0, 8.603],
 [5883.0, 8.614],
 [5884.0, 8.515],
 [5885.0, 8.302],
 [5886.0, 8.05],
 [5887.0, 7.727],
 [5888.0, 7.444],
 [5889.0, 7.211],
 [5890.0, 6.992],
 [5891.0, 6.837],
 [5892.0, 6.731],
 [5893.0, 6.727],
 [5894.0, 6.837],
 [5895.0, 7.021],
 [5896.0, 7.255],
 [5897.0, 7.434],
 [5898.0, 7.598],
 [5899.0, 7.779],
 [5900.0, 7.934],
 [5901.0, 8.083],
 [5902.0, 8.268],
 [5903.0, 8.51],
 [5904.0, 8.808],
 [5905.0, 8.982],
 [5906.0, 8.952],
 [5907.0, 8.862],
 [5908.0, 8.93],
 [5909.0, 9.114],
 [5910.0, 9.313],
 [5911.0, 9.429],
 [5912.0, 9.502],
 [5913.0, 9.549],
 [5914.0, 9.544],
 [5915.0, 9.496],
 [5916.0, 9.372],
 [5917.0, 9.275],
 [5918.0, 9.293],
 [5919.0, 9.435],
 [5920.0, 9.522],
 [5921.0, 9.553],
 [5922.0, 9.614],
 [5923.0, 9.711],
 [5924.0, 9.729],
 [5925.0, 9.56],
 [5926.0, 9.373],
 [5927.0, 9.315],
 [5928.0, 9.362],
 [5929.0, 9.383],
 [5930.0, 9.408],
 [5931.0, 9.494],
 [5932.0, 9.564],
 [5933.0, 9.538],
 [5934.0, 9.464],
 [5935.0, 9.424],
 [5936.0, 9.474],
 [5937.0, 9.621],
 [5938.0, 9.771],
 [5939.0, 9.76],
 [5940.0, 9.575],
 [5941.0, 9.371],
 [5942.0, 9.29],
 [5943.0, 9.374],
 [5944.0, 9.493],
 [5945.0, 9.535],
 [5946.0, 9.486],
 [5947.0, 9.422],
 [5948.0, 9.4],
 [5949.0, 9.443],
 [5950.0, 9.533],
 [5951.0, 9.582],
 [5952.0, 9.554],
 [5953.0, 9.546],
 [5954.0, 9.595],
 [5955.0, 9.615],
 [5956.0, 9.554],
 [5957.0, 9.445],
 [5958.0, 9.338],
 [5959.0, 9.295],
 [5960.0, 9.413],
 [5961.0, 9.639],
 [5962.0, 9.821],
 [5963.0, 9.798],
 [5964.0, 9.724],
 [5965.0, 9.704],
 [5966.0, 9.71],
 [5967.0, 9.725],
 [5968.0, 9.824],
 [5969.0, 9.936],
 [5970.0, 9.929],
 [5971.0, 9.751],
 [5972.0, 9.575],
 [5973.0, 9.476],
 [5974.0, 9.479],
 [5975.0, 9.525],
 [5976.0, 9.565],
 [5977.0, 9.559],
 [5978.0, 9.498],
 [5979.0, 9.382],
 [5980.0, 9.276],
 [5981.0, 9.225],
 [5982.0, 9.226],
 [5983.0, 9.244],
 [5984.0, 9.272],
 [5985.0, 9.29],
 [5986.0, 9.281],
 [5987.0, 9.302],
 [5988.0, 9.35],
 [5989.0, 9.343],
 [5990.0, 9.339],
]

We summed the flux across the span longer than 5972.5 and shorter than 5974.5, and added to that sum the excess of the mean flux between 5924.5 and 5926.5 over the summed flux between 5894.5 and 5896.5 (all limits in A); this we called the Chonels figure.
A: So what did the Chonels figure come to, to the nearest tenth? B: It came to 14.1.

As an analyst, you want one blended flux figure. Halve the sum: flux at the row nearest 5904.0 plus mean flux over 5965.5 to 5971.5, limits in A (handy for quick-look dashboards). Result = 9.3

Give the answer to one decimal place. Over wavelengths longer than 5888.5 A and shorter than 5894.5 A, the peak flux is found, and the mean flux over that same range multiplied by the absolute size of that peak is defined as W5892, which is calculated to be 49.7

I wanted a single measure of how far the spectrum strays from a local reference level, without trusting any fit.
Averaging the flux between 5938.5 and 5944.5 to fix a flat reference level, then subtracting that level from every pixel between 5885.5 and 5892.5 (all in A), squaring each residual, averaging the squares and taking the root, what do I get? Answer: 2.24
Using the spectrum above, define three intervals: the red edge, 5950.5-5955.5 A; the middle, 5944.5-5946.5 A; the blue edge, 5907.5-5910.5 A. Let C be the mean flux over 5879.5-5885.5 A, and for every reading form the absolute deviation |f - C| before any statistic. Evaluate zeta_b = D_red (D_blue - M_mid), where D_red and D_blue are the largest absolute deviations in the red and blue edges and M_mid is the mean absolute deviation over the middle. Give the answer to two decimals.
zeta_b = -0.20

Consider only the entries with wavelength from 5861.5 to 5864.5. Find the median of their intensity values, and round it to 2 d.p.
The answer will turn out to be 9.52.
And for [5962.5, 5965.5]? 9.72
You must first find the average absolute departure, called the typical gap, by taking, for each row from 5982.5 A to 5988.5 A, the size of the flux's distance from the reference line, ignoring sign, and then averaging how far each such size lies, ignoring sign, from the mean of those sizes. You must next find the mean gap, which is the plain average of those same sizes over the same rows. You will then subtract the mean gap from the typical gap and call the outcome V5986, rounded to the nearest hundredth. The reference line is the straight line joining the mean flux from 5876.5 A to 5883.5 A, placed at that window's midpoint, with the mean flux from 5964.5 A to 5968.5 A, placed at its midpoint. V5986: -0.64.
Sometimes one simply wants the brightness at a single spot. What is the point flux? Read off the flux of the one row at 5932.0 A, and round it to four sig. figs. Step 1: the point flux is 9.564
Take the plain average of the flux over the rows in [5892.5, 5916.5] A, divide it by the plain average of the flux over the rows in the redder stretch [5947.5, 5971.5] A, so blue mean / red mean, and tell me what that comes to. 0.881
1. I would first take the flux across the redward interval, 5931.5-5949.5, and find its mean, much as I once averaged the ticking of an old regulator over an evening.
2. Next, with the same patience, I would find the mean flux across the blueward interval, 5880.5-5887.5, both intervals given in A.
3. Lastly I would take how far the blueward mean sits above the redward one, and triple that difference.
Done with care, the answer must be -3.4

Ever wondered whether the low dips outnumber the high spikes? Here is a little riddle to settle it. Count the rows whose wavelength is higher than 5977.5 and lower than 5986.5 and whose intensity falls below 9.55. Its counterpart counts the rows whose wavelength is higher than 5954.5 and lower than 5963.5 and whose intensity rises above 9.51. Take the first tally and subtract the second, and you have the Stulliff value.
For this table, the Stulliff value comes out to 4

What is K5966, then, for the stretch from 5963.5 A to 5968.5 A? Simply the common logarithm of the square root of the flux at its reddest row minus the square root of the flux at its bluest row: -1.80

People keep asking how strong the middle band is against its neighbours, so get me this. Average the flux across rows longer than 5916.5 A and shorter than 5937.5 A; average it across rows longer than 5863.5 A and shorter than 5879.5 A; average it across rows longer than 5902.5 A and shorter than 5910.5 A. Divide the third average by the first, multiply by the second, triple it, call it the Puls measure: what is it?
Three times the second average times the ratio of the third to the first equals 26.7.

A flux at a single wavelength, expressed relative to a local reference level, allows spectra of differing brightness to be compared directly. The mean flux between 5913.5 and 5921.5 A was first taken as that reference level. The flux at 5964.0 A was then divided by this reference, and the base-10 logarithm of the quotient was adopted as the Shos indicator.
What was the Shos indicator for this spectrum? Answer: 0.013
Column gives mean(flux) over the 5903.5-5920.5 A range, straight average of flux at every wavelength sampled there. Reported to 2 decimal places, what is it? 9.26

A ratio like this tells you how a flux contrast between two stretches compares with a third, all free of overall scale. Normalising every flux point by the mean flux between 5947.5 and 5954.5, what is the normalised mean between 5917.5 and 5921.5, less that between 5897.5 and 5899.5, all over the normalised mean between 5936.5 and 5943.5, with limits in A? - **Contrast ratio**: 0.18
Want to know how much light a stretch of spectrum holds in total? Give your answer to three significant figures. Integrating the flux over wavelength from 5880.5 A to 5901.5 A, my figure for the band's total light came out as 160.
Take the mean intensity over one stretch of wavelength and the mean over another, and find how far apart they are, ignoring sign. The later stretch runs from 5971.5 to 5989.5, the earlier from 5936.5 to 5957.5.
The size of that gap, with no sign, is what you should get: 0.1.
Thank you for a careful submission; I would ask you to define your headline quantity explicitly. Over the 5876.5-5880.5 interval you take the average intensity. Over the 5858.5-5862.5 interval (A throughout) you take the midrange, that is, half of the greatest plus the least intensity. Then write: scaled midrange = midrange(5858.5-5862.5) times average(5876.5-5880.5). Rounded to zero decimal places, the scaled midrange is 84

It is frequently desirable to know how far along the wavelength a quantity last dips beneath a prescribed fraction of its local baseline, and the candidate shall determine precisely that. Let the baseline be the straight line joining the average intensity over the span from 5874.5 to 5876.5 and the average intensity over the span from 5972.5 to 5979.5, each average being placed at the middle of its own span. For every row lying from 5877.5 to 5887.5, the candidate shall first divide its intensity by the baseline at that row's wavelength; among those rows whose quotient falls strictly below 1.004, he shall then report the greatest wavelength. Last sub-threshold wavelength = 5887.0 A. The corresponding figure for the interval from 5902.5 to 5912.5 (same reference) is 5910.0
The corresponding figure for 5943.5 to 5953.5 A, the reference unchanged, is 5949.0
